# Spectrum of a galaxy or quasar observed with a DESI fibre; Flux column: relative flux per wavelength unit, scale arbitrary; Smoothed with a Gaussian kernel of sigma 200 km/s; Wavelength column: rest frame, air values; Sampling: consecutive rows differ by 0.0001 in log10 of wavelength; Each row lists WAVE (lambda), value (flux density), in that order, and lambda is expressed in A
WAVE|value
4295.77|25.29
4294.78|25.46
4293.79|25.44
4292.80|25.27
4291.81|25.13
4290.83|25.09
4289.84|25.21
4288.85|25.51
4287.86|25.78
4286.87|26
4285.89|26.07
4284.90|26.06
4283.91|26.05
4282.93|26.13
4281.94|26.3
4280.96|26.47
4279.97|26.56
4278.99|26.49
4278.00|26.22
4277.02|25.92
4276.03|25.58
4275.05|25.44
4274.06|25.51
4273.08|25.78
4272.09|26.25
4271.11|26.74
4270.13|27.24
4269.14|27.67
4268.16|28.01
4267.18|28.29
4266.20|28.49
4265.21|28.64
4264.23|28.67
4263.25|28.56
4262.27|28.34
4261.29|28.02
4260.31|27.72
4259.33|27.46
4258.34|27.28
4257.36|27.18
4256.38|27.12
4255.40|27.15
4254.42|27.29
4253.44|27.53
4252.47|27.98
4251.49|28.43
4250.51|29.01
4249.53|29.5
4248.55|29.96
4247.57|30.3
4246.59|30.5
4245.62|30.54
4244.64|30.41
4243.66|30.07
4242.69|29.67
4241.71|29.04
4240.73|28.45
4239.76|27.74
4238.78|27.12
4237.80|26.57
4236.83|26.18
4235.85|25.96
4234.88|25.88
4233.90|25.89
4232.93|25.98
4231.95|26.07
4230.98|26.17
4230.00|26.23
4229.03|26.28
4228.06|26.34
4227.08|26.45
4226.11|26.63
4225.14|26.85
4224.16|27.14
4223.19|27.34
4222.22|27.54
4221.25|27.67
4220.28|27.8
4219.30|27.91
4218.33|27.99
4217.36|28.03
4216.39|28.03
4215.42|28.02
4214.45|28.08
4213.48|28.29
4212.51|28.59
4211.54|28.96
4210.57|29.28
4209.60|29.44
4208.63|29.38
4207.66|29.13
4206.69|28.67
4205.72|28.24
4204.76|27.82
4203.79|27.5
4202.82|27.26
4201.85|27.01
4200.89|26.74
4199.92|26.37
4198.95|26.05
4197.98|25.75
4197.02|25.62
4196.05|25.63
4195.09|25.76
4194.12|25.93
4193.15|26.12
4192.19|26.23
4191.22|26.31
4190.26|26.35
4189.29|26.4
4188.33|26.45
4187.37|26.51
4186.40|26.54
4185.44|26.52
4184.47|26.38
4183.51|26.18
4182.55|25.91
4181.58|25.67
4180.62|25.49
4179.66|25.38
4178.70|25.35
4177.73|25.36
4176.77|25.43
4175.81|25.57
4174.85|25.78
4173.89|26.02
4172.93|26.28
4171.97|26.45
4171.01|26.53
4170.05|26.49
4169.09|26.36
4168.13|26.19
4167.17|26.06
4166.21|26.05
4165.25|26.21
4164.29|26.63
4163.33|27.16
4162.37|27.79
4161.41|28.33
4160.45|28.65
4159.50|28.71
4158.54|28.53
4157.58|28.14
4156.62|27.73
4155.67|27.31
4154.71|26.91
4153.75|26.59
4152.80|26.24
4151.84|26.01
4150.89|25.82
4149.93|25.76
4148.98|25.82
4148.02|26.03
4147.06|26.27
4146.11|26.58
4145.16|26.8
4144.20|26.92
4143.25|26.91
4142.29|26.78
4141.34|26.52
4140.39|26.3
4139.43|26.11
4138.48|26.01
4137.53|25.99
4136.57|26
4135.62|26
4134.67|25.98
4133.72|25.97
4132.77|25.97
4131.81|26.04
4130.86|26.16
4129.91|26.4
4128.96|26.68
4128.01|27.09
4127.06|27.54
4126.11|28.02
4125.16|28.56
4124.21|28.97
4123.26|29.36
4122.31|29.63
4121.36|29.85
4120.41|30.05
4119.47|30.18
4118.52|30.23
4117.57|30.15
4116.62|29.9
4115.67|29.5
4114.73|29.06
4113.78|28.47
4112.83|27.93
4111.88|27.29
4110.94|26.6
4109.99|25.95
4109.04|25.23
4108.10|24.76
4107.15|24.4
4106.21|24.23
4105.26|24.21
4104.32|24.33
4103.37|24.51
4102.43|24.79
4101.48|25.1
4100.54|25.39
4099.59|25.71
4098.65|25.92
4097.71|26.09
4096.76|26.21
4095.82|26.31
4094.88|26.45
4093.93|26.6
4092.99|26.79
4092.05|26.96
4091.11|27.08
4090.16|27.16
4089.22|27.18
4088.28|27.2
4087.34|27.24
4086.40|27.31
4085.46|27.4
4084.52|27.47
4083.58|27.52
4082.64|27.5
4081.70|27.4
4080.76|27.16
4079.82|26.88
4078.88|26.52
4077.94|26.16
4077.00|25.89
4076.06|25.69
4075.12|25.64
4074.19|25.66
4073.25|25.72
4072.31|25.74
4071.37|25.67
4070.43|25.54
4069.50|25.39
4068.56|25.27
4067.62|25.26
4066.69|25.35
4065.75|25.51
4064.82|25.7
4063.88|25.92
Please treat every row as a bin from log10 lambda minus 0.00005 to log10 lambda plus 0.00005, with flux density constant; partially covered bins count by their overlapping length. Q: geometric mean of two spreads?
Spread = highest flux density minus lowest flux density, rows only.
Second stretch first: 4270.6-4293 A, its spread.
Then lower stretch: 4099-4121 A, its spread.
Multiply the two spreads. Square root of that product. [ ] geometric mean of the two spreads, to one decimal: 3.2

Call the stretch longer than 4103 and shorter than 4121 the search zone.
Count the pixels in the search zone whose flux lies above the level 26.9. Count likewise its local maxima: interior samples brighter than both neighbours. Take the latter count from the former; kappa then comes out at 9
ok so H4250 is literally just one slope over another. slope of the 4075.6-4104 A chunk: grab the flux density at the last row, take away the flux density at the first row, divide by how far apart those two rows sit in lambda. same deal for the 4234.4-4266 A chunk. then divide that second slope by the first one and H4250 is -2.1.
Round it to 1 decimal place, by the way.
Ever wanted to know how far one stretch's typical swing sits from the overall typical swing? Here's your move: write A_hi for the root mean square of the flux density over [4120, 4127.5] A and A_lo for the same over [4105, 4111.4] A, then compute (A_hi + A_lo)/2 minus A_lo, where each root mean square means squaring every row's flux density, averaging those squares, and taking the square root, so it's 2.0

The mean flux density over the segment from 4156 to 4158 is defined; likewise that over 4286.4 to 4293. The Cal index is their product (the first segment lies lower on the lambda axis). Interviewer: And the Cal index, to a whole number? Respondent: 710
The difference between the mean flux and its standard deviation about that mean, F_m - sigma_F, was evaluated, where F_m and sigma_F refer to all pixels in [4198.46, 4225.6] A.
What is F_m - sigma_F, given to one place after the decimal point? 27.0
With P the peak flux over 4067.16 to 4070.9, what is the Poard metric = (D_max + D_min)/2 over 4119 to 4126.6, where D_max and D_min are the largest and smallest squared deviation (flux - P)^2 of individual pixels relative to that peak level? 13.8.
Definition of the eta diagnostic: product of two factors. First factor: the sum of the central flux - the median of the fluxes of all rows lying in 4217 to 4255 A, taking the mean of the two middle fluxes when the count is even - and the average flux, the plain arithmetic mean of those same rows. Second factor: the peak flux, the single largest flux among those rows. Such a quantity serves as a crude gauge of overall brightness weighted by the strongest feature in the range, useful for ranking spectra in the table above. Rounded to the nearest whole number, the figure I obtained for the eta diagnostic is 1689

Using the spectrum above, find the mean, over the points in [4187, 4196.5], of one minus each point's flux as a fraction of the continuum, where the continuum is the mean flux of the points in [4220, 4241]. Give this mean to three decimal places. 0.021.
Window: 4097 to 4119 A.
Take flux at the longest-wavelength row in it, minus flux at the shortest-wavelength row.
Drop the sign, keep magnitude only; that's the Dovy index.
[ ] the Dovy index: 4.1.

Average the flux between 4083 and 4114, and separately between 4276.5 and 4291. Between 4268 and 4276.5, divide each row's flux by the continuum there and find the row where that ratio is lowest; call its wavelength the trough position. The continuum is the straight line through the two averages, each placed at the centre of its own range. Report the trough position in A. 4275.05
